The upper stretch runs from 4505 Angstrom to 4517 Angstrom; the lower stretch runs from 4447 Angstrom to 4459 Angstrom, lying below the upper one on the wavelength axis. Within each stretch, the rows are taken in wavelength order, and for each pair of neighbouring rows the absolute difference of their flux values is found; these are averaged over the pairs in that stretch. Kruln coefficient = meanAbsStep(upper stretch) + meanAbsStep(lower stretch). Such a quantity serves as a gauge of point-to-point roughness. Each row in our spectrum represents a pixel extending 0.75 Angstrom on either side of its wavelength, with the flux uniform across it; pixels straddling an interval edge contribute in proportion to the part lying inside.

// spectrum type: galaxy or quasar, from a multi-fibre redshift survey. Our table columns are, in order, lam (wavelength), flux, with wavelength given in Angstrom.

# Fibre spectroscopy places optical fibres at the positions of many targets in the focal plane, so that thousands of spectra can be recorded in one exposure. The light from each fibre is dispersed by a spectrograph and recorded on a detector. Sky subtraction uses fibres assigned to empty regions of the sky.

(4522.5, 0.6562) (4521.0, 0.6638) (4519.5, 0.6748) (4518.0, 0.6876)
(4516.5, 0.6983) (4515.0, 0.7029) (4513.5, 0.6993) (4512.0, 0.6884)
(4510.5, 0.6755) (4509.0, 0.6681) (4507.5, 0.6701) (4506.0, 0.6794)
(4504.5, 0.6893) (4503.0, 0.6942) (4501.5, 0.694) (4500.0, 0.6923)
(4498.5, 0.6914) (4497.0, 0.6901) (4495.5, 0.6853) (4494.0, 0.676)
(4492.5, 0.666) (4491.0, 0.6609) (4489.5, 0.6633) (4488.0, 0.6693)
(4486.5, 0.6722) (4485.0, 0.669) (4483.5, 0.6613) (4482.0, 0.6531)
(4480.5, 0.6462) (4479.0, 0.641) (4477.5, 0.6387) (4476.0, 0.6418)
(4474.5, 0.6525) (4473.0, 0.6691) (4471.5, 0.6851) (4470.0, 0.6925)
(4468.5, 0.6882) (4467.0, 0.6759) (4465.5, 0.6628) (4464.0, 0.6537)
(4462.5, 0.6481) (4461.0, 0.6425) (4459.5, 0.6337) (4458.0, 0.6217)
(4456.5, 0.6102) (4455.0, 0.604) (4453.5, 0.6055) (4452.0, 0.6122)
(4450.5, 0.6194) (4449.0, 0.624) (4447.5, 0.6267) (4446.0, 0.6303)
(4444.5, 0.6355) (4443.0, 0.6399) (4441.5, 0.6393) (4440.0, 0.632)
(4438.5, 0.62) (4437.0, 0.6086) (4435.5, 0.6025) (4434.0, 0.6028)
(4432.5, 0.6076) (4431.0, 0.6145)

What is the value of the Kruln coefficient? 0.0130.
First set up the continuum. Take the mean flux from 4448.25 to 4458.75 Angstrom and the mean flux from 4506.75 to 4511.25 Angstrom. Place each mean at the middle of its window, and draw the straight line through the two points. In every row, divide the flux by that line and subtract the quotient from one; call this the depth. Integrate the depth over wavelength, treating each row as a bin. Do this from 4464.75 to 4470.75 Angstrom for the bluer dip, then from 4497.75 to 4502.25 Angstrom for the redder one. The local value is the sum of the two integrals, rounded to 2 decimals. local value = -0.70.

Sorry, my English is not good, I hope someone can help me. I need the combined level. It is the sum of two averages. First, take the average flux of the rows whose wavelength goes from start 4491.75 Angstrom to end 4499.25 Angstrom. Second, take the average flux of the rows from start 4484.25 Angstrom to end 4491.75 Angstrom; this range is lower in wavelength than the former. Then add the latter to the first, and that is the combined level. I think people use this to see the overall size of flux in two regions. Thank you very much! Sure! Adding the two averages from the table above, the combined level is 1.35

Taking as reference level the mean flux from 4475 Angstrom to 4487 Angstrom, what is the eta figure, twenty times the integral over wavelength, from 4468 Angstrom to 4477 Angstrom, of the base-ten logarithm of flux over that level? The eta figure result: 2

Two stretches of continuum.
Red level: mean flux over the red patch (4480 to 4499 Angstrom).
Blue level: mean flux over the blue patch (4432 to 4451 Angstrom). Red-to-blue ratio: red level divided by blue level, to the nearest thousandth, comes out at 1.076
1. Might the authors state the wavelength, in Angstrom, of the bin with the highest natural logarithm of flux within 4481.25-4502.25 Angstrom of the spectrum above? 4501.5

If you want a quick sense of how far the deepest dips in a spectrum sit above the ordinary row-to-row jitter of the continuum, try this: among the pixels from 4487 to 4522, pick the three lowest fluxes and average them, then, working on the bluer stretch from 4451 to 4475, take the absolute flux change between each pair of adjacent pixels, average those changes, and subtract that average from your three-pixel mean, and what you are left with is 0.654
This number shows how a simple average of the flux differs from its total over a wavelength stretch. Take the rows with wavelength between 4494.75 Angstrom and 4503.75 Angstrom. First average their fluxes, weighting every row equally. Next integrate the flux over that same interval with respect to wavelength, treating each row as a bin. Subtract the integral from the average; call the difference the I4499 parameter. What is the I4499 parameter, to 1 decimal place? -5.5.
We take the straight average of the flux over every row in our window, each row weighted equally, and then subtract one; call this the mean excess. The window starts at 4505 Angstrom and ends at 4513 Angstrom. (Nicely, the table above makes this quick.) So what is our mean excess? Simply -0.32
